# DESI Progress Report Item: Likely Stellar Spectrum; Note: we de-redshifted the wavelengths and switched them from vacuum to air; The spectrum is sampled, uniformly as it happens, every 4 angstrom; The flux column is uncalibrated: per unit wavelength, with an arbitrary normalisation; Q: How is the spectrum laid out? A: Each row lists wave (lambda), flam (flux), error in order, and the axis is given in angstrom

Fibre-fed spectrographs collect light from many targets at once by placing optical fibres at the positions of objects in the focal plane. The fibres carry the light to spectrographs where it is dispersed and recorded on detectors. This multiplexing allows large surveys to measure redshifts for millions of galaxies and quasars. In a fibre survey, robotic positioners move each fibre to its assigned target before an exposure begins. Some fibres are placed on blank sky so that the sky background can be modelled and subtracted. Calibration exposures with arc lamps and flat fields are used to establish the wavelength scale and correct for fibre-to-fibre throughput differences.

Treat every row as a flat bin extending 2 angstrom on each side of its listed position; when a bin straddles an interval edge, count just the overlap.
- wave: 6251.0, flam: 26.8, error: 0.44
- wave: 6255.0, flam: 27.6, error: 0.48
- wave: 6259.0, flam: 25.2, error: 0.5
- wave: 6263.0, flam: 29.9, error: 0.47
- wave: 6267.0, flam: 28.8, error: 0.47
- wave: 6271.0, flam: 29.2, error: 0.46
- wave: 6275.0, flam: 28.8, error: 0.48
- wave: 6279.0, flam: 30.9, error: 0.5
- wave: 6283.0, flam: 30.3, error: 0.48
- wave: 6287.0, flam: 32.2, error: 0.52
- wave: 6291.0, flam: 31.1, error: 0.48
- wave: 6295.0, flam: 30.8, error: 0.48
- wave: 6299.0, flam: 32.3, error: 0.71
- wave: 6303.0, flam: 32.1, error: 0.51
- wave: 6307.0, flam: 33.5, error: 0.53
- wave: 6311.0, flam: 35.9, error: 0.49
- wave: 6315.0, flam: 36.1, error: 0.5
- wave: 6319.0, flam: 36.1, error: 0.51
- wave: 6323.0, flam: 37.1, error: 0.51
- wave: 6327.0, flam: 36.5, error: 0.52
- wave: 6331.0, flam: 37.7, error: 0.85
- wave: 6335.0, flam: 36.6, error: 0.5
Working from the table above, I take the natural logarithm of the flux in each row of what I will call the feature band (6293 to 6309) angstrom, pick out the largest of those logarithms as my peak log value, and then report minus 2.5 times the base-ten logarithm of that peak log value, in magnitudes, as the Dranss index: -1.36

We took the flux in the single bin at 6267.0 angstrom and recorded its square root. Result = 5.37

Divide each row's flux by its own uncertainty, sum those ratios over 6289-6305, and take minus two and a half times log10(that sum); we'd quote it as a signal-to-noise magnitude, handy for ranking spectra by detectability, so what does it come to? -5.94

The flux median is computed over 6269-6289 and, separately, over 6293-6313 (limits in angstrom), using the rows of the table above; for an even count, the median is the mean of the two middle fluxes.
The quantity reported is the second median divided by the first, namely 1.07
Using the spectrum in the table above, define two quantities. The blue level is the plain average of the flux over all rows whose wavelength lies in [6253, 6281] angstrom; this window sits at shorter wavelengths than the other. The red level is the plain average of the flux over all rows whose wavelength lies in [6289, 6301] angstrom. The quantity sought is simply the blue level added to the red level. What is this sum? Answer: 60.0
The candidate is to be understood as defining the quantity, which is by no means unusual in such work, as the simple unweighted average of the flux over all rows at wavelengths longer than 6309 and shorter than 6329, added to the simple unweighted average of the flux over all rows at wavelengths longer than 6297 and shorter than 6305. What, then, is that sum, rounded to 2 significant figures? 69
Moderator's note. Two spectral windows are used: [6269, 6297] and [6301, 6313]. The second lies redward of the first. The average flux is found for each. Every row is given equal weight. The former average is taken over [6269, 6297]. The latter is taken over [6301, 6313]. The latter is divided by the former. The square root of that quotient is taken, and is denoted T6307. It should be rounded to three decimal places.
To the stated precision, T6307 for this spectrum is 1.054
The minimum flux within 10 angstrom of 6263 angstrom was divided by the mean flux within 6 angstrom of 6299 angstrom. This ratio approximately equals 0.79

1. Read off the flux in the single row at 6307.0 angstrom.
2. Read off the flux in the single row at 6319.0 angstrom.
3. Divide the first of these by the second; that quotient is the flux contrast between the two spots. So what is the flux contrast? 0.928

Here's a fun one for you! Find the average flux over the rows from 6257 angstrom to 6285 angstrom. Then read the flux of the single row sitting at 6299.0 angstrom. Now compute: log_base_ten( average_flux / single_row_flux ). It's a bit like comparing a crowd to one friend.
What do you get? -0.047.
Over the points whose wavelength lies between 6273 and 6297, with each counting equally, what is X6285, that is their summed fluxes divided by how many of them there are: 30.7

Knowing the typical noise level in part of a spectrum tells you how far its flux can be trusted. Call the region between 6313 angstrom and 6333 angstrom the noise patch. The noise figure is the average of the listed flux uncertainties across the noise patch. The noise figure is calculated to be 0.58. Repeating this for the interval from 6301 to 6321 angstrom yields 0.51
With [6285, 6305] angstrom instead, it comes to 0.54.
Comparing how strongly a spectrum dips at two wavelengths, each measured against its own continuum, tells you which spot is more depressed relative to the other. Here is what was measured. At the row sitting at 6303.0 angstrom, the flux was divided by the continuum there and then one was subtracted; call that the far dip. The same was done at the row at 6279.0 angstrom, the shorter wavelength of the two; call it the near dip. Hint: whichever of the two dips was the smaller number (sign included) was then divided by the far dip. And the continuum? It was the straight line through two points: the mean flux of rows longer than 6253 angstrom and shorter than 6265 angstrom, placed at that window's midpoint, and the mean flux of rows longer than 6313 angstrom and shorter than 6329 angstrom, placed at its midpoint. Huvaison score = 1.0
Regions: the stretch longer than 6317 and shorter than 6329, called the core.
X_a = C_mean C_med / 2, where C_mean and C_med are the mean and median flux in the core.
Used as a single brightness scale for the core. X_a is 667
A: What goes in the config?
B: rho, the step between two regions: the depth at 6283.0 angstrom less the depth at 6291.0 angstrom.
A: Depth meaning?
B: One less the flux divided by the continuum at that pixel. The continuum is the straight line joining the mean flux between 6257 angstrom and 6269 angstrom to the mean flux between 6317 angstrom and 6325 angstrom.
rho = -0.01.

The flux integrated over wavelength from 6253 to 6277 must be 678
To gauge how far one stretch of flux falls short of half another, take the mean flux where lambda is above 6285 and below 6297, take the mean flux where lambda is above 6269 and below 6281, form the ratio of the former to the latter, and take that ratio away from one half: -0.56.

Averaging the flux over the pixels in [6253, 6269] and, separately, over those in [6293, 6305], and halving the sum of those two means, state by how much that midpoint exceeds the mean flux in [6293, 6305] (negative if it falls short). -1.9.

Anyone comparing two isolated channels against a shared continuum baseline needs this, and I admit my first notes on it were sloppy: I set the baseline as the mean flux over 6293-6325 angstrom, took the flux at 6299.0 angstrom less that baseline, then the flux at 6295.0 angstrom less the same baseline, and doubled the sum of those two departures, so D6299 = -11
